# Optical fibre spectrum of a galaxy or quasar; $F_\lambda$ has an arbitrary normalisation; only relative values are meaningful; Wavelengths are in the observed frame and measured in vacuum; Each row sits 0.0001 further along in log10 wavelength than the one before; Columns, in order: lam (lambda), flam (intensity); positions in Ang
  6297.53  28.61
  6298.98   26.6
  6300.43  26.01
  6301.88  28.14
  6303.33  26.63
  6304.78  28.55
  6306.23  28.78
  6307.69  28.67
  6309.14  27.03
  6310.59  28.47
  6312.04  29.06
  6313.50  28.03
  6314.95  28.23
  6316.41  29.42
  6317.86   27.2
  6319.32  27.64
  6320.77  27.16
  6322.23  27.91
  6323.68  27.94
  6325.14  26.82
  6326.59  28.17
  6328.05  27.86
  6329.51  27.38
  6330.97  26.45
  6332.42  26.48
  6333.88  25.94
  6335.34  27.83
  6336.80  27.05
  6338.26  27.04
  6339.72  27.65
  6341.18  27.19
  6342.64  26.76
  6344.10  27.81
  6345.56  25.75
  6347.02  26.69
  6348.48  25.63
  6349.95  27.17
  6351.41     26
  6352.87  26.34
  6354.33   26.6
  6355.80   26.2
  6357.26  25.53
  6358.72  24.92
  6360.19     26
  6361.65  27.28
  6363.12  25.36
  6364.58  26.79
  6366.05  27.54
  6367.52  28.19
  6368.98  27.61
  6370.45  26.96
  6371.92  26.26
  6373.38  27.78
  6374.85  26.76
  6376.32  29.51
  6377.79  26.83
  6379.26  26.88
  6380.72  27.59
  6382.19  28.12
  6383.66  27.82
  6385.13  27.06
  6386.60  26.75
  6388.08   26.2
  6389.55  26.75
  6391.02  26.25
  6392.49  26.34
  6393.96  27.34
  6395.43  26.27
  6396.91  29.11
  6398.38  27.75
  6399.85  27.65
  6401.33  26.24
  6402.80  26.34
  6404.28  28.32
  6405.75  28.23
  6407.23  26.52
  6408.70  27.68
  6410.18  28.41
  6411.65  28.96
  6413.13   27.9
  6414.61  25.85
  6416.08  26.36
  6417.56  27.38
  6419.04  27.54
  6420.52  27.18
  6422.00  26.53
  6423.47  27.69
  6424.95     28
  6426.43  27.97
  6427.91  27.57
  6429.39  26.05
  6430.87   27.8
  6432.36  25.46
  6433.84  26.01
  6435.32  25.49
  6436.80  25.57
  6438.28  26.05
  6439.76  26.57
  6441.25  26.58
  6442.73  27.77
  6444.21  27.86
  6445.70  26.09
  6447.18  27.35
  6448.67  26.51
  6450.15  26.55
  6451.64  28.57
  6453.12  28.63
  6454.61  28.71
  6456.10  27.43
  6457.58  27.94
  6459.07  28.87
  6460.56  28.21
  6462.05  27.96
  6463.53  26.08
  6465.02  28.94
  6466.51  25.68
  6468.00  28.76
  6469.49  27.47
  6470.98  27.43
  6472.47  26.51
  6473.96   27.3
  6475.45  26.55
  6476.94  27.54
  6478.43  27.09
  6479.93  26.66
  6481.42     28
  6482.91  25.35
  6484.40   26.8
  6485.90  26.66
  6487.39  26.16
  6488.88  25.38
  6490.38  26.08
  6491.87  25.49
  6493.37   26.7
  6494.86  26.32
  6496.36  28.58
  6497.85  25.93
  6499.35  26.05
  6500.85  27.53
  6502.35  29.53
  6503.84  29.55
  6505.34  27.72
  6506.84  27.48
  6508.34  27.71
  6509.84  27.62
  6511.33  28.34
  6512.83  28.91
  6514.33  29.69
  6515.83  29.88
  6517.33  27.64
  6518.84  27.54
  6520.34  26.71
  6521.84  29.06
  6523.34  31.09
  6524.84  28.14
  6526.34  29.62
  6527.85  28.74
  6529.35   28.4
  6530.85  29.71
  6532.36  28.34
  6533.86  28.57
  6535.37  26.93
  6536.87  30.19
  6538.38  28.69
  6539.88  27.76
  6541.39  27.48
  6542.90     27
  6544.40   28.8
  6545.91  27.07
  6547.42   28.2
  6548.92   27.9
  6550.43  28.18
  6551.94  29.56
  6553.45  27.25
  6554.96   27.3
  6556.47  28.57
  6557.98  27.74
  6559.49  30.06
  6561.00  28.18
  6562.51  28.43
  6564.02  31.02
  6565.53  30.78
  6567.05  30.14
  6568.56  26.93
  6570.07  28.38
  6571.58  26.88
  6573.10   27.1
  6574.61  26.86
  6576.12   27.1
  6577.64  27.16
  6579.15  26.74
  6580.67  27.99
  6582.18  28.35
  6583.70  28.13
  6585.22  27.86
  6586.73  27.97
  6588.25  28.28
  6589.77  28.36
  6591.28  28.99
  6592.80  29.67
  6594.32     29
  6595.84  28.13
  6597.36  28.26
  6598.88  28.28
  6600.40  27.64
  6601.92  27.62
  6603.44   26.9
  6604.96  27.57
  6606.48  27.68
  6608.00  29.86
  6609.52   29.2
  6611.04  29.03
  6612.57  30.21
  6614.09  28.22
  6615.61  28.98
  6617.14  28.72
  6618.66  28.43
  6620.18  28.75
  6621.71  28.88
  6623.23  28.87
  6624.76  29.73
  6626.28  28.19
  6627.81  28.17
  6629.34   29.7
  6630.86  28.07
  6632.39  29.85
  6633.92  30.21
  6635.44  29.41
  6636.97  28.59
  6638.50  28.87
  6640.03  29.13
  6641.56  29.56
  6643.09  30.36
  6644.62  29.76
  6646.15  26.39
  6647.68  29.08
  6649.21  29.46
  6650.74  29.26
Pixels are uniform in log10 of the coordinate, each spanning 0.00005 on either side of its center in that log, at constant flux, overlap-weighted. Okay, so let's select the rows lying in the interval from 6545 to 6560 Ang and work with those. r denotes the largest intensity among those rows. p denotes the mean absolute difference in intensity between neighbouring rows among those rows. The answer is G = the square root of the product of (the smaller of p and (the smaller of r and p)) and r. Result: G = 5.7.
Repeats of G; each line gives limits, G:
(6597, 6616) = 4.8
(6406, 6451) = 4.8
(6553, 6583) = 5.6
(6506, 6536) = 5.8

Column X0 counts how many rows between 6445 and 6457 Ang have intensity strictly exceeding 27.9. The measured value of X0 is 3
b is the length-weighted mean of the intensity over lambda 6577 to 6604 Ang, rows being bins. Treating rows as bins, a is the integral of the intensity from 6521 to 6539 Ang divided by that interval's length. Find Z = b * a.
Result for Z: 813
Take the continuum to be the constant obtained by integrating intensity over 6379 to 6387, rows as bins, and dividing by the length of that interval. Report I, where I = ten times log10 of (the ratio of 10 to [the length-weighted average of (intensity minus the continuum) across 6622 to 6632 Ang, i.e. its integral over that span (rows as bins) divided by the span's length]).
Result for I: 9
